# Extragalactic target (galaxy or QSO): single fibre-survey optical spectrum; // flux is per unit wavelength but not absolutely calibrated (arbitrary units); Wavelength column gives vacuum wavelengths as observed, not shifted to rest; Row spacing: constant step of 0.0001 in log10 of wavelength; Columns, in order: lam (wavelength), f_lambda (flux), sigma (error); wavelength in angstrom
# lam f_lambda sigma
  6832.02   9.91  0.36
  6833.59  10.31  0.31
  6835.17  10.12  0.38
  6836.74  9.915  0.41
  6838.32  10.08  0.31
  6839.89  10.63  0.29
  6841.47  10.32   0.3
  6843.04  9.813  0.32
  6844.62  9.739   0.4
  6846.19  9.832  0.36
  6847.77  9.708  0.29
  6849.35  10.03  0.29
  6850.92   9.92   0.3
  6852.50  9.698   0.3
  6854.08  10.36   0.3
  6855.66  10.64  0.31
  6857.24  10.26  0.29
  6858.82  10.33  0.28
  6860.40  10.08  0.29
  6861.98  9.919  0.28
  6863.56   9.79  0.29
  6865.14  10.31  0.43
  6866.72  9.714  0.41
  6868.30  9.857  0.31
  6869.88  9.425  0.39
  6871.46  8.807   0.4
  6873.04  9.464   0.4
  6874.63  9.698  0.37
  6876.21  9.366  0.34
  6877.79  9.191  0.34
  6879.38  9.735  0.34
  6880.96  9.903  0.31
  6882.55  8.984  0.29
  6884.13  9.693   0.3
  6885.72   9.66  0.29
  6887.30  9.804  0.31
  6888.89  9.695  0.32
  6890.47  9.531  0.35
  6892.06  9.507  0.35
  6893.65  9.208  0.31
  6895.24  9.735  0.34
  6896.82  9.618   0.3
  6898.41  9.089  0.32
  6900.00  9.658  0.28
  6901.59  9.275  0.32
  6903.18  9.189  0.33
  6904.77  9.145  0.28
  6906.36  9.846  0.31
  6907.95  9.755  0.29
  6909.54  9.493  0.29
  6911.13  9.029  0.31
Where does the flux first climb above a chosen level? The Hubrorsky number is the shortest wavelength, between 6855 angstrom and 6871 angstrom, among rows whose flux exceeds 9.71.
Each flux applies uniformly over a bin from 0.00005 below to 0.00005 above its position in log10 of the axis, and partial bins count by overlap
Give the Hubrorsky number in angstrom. 6855.66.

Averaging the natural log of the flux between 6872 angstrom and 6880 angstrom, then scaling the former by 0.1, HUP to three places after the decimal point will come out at 0.225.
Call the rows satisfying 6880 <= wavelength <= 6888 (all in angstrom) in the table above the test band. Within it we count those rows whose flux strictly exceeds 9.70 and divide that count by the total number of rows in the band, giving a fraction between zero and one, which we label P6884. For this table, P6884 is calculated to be 0.40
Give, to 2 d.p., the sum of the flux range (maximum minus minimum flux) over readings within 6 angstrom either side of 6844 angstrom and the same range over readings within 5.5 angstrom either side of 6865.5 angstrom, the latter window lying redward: 1.81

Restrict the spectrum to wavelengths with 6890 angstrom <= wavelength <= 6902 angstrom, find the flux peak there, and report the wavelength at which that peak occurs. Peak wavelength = 6895.24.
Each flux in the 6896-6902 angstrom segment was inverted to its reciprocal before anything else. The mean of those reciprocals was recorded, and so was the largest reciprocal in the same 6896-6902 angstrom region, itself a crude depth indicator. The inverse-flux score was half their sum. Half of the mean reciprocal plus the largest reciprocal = 0.1082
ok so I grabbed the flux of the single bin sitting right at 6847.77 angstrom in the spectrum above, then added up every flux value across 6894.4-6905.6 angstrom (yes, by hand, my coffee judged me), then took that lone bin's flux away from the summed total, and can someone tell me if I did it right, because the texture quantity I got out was 56.0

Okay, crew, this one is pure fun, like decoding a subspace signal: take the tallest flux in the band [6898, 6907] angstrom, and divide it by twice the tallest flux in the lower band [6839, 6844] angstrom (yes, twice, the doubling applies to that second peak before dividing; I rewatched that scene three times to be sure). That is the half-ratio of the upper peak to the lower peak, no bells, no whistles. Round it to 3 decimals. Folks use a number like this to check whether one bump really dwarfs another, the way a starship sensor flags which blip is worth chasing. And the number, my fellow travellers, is 0.463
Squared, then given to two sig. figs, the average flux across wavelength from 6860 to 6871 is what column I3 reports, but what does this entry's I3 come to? 97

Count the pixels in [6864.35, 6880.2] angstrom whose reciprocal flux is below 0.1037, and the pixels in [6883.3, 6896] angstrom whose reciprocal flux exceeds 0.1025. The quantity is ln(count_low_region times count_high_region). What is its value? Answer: 3.6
